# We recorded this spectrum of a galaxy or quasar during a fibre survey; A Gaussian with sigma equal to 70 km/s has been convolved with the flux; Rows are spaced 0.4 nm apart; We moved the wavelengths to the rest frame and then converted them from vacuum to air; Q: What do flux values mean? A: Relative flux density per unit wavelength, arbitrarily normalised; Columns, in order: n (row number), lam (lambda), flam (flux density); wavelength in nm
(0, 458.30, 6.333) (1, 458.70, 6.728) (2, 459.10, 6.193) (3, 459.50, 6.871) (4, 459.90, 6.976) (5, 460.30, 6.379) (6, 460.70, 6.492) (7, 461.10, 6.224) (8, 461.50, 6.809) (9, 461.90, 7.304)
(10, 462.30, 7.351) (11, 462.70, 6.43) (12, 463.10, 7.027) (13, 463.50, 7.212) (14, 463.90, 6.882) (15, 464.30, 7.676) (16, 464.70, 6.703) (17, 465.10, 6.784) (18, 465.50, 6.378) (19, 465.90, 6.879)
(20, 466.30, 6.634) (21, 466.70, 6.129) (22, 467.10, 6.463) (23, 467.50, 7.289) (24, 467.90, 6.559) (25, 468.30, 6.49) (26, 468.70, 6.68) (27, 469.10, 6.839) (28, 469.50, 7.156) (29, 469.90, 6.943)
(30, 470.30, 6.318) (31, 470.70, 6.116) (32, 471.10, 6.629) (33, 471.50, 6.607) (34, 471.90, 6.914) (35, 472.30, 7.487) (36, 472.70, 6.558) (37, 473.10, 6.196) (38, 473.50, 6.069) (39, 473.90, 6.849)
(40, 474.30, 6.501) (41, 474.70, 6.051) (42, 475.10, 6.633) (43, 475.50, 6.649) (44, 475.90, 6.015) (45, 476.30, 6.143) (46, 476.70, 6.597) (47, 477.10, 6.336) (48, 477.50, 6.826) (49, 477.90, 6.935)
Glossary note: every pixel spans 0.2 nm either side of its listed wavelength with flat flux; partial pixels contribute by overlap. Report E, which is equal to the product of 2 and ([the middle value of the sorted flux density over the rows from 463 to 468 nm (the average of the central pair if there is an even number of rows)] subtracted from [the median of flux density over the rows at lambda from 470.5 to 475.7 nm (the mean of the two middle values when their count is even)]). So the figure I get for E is -0.35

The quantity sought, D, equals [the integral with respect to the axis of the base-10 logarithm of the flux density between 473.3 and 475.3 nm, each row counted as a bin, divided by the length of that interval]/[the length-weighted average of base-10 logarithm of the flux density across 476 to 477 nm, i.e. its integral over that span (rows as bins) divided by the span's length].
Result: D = 1.01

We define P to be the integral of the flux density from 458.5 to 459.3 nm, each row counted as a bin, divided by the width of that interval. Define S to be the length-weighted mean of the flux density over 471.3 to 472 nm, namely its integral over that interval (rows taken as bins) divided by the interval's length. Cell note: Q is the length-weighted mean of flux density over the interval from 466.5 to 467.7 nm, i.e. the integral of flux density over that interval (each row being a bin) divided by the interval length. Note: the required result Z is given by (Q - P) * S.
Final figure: 1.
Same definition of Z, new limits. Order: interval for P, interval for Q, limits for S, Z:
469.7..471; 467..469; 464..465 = 2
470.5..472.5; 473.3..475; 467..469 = -2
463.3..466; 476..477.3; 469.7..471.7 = -4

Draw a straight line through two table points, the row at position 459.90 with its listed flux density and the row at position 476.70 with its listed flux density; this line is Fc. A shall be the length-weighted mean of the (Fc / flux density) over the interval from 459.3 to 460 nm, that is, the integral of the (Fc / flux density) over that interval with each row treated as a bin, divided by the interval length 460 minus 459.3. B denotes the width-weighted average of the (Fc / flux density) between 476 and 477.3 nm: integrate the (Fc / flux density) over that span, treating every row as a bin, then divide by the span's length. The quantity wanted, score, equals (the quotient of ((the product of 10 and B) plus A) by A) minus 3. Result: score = 8.3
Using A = 1.01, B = 1.04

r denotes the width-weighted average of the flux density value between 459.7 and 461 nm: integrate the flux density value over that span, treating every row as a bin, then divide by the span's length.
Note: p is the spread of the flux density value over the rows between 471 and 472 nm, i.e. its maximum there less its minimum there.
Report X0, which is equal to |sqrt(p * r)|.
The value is 1.4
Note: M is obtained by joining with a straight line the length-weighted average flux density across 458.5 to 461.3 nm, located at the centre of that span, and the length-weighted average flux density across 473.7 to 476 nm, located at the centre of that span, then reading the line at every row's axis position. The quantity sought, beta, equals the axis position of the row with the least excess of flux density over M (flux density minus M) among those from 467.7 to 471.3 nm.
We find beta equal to 470.70 nm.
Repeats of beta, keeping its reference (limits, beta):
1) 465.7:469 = 466.70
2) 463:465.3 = 464.70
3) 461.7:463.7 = 462.70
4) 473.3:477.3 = 475.90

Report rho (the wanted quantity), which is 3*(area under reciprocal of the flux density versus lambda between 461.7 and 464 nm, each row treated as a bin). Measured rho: 0.98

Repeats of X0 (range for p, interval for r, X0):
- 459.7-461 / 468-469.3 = 2.0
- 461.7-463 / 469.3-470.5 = 2.5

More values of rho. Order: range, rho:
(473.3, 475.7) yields 1.12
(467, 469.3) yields 1.03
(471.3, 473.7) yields 1.09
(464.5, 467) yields 1.14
